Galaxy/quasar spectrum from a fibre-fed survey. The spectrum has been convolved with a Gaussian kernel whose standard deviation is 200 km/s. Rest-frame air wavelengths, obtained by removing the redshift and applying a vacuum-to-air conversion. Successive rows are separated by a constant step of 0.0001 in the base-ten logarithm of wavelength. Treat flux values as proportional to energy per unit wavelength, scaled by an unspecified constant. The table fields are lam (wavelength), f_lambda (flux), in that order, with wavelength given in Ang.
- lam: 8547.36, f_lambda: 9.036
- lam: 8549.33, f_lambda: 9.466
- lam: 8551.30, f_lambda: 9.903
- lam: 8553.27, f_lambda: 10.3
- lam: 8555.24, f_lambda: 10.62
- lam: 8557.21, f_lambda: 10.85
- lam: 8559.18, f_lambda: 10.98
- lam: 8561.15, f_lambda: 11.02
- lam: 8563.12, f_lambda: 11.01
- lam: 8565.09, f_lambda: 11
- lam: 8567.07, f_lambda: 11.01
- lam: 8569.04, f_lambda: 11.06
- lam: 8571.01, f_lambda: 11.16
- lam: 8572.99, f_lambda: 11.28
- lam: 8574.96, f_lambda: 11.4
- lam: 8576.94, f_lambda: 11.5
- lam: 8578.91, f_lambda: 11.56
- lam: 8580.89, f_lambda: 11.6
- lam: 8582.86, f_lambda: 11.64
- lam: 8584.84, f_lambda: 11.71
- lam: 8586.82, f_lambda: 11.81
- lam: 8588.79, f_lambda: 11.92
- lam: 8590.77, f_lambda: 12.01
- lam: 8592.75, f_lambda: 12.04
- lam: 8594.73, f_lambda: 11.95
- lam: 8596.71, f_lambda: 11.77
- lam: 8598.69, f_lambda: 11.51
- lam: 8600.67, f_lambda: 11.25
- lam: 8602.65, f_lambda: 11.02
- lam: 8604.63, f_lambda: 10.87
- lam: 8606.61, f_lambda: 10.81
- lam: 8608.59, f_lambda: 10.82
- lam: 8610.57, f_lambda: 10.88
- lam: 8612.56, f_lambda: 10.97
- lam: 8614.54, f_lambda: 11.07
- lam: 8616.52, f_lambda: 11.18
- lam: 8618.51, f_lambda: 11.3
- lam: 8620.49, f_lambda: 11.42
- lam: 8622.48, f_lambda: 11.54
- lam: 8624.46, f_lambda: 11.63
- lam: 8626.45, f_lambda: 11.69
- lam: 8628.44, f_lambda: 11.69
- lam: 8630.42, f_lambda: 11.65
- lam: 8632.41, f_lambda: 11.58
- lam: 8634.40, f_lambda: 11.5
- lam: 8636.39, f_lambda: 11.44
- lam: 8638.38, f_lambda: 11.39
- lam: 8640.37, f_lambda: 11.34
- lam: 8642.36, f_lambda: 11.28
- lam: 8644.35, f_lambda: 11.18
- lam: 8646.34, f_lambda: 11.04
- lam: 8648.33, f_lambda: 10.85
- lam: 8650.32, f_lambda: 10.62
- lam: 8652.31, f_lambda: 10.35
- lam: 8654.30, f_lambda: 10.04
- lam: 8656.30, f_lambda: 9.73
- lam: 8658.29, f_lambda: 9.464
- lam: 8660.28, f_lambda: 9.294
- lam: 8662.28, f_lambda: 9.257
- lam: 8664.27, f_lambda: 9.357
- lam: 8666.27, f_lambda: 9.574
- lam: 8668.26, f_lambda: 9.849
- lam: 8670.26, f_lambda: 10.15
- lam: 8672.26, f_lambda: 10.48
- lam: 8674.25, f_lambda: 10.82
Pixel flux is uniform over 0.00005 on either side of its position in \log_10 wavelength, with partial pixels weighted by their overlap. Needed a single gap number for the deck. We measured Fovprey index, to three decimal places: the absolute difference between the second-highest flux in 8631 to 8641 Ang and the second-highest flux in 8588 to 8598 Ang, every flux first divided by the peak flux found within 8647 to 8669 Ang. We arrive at 0.047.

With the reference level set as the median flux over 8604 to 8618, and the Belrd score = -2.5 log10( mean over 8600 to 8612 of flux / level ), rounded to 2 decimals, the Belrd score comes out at -0.01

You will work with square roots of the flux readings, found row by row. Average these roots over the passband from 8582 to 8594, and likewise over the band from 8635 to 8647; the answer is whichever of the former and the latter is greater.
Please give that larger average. 3.44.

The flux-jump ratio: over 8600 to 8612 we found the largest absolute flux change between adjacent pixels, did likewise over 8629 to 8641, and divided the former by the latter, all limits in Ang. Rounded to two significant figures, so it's 2.9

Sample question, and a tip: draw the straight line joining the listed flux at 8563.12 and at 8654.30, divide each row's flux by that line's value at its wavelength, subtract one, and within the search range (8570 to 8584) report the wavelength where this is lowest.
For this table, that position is 8571.01 Ang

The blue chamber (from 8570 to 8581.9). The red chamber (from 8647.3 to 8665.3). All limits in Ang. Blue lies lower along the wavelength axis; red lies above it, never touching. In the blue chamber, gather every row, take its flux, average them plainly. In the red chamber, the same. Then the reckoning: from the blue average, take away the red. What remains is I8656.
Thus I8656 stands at 1.53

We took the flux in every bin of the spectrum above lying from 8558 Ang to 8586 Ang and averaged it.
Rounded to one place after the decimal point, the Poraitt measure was 11.3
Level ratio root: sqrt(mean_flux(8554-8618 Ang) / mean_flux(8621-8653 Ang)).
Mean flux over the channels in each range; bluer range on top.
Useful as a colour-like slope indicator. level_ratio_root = 1.00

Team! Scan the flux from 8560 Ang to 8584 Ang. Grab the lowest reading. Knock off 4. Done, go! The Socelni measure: 7.00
